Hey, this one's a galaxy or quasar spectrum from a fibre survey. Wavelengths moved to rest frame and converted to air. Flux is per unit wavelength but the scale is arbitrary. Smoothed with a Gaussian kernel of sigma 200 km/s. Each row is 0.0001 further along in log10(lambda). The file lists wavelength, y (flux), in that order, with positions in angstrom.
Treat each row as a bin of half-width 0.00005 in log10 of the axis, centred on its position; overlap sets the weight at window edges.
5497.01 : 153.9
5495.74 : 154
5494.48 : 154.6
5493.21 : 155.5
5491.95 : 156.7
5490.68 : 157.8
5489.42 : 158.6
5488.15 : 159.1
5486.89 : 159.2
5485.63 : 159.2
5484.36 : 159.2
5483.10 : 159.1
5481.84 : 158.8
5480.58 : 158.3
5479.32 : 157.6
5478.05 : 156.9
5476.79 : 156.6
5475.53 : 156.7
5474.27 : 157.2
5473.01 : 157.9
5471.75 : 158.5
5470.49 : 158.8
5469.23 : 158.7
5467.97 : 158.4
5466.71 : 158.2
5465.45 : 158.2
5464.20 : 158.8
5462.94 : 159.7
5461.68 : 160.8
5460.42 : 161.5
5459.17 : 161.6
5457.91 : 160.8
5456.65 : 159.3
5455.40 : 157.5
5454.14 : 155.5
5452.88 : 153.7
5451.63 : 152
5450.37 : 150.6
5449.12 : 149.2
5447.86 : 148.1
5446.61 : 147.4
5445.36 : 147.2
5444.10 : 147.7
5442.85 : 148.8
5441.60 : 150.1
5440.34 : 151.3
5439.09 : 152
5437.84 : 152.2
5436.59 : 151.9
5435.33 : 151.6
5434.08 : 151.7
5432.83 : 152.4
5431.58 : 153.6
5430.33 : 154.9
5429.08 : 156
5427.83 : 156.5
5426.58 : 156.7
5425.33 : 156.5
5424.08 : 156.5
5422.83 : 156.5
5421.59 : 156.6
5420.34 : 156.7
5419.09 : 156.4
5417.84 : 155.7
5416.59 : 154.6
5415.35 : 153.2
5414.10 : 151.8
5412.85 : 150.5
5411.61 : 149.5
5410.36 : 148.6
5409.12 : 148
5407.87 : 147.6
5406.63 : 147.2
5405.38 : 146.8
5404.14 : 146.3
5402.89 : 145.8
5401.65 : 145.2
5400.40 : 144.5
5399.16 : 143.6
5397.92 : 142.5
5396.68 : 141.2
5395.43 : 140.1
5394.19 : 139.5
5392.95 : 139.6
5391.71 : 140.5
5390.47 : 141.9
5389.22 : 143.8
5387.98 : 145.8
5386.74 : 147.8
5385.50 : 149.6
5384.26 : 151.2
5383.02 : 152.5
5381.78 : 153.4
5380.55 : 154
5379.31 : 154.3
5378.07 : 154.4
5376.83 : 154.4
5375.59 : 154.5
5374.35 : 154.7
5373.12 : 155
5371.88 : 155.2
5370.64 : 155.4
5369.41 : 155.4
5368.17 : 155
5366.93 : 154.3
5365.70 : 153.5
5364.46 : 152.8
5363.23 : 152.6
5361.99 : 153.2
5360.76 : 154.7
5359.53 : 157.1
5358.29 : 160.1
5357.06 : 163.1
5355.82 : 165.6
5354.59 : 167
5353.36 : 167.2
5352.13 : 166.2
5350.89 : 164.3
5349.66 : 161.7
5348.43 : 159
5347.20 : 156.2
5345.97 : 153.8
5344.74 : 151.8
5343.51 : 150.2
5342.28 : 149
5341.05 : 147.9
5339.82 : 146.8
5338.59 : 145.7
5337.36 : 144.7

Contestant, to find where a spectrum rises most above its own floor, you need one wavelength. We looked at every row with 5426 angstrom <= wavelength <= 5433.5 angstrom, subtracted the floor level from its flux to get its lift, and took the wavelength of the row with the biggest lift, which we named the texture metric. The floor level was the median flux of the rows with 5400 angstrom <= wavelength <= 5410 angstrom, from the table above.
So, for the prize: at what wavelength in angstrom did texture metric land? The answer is 5426.58 angstrom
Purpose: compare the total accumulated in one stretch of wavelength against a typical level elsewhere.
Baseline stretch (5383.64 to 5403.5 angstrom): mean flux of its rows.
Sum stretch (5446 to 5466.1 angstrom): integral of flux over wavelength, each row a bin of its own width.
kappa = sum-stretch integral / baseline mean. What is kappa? 21.8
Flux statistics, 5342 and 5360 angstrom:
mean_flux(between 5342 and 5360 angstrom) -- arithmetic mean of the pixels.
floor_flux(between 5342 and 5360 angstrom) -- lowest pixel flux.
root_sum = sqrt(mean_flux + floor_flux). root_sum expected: 17.6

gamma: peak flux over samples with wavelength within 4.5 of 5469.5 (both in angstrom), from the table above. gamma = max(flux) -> 158.8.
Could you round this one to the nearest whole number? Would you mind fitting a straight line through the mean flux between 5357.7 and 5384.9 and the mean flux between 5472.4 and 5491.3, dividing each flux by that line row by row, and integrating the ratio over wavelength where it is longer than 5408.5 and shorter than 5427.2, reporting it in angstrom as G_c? 18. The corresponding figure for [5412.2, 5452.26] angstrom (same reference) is 39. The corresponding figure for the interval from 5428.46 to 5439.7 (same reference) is 11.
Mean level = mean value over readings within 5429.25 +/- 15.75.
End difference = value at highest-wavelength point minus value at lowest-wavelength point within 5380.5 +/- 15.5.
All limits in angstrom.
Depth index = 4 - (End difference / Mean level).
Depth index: 4.09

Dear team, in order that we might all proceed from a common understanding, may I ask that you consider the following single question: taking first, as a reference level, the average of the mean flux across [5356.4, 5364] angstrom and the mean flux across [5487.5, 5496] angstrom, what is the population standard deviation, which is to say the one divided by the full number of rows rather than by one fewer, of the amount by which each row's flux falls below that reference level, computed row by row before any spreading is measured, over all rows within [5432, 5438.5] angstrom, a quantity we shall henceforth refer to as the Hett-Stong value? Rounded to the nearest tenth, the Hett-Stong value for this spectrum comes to 0.3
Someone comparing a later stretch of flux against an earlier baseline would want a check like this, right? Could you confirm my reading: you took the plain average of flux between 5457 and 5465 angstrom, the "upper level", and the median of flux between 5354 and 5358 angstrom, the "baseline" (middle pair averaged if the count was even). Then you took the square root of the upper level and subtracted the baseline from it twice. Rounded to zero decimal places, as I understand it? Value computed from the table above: -319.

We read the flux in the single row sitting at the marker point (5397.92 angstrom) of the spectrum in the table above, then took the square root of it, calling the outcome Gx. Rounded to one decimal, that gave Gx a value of 11.9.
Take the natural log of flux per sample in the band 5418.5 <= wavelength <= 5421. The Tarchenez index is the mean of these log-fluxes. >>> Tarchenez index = 5.05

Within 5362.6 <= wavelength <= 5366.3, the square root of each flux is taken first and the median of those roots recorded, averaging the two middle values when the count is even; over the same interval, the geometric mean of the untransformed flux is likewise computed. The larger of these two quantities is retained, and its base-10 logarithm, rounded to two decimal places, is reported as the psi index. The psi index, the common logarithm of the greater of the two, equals 2.18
